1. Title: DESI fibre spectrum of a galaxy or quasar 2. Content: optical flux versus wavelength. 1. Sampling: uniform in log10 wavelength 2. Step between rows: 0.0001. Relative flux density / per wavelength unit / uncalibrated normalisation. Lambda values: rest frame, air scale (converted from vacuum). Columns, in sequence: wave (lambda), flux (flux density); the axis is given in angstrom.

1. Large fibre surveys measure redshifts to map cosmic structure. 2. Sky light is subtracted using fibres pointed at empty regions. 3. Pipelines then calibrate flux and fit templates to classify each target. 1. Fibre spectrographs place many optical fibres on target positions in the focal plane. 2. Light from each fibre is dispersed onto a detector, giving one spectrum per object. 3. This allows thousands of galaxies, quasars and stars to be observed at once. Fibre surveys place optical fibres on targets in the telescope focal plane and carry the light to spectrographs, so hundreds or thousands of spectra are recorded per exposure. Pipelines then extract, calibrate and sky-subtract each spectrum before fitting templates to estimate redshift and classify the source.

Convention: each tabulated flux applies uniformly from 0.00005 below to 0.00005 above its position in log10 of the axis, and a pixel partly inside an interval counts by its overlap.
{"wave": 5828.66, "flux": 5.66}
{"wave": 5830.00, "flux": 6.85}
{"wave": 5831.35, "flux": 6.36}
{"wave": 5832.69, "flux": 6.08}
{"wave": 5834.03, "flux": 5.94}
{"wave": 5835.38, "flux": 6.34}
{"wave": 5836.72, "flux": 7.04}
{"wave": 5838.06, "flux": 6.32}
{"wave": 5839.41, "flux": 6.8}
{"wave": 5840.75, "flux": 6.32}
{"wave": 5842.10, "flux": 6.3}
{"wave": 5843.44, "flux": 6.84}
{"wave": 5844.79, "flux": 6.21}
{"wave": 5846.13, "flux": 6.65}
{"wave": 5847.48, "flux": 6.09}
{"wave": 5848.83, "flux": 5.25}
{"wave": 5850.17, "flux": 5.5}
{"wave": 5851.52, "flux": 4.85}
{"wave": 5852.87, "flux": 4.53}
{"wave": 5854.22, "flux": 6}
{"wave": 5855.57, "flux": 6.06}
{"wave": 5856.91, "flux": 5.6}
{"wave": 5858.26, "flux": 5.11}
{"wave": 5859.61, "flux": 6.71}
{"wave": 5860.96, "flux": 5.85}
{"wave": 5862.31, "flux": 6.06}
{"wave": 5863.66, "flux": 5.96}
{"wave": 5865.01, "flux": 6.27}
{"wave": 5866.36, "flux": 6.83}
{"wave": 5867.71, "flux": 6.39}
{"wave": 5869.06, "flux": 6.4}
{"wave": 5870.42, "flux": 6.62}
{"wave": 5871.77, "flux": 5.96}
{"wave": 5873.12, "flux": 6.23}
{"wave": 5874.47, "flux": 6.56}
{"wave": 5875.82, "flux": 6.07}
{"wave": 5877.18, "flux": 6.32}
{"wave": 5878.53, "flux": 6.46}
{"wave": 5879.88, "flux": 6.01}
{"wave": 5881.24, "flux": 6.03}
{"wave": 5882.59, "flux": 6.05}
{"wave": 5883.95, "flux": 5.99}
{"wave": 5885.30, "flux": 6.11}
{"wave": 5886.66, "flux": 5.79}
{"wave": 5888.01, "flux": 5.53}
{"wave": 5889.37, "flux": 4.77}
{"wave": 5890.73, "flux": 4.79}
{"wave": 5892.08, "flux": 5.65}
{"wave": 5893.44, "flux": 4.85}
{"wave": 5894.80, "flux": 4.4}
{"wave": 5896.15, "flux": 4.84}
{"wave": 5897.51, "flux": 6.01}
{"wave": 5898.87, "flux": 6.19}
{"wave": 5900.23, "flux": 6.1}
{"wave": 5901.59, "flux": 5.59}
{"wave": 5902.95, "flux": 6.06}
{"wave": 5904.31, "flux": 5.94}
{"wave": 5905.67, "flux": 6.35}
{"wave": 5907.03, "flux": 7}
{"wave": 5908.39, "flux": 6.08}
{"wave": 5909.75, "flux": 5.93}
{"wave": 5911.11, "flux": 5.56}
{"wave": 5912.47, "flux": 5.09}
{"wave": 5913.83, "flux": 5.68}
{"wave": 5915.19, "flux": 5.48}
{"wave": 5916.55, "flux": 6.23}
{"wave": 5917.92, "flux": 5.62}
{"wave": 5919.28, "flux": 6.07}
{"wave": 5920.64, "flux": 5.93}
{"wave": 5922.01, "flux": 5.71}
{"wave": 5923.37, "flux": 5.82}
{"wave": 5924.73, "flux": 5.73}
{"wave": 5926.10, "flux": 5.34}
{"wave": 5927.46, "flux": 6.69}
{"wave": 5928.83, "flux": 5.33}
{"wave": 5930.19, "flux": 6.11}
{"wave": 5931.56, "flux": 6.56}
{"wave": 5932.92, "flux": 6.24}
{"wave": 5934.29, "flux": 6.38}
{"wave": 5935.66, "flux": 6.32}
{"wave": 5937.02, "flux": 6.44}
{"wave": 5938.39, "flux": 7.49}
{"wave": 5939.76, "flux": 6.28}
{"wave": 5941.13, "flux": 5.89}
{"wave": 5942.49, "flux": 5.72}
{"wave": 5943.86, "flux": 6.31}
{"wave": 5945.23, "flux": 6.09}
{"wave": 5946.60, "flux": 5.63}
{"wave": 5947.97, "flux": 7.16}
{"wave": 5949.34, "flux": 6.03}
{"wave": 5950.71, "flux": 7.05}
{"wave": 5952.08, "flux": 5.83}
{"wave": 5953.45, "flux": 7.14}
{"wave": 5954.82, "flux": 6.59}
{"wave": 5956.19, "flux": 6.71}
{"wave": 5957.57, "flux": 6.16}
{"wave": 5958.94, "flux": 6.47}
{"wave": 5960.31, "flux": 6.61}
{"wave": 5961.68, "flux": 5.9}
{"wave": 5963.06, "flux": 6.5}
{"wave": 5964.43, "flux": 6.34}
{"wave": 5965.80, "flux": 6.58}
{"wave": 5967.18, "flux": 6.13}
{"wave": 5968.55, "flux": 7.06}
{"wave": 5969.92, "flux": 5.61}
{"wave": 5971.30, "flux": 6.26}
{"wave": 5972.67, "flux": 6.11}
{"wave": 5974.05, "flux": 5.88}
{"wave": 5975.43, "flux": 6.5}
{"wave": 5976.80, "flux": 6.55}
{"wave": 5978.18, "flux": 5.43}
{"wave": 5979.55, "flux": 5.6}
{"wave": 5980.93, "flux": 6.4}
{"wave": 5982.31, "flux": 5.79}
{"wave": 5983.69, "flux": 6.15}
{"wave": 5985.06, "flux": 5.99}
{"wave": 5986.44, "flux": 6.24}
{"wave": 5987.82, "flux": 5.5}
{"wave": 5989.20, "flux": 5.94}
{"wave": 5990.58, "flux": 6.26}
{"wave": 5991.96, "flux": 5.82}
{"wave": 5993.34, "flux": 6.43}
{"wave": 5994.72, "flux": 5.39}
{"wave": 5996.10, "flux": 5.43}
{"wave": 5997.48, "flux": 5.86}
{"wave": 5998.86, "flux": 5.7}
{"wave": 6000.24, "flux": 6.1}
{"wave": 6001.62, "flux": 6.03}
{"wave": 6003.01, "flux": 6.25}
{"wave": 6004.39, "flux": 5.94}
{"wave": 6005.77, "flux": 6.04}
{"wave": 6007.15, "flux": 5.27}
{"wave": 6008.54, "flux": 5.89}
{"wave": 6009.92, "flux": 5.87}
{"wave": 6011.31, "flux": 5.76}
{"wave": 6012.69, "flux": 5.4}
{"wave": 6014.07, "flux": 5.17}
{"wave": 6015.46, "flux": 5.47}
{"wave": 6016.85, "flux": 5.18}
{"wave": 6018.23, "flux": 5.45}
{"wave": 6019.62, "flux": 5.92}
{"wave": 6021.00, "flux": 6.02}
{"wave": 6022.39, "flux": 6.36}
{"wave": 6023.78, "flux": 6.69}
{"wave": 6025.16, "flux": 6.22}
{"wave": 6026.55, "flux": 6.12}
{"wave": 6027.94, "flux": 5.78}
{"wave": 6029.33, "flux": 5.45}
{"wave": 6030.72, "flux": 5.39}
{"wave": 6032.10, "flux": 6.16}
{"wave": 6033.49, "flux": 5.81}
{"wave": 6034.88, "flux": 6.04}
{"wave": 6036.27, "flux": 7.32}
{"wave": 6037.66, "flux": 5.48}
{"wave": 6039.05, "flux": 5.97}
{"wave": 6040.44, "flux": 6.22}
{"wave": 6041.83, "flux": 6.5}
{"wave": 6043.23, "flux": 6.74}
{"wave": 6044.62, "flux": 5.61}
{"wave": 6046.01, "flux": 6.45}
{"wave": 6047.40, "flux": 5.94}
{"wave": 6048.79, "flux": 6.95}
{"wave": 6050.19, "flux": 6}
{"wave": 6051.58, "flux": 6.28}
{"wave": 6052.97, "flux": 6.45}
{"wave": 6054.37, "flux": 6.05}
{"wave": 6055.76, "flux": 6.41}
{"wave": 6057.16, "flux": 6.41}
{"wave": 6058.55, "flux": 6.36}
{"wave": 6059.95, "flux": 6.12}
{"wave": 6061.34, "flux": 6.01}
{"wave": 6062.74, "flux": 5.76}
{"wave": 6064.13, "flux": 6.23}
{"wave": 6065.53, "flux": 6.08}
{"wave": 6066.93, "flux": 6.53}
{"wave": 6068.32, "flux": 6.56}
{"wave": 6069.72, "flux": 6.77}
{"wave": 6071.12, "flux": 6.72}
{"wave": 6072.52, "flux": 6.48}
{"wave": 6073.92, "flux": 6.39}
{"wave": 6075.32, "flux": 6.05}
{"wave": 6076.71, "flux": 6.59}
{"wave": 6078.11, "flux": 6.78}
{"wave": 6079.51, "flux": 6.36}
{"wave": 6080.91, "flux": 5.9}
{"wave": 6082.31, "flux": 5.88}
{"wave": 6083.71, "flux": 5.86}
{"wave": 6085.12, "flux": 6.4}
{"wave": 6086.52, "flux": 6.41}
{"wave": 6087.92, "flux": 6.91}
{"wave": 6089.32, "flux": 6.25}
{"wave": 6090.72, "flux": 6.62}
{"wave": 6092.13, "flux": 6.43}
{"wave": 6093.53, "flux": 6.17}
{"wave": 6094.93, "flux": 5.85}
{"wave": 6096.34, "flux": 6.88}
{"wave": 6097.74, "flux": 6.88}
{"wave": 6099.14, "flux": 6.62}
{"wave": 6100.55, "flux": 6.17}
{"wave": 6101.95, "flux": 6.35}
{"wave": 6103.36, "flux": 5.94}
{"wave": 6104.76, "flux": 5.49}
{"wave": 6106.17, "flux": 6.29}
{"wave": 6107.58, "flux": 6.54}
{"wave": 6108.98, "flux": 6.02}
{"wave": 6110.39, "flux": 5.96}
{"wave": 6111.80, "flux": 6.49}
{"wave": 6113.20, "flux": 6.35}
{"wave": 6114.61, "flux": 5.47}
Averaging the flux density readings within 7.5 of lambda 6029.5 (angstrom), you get 6.12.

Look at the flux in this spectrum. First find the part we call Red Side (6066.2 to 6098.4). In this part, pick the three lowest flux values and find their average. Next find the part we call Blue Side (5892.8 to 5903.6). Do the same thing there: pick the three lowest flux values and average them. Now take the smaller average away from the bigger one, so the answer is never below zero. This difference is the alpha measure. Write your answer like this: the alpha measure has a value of 1.17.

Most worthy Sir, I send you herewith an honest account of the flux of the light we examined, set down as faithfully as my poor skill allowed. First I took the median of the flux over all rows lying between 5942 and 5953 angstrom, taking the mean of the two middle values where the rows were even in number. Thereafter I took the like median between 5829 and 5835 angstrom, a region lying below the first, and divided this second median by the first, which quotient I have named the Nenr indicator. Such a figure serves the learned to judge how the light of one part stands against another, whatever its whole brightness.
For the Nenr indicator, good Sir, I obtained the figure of 1.03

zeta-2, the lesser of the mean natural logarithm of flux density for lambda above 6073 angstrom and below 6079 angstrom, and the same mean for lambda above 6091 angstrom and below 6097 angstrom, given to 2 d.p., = 1.84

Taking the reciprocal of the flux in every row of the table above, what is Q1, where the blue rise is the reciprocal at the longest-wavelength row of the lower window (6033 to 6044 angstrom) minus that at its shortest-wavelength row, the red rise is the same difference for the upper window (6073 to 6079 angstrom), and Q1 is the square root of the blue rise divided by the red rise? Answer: 1.6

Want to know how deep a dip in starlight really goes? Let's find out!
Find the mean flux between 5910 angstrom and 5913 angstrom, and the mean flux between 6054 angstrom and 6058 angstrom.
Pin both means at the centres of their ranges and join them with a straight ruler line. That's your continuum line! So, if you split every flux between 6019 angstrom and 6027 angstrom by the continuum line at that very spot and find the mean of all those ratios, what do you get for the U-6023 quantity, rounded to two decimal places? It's 1.02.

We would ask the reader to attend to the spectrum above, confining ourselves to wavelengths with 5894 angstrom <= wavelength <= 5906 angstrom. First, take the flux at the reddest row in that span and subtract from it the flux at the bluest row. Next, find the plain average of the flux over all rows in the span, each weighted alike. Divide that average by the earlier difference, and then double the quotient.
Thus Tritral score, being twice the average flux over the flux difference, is 6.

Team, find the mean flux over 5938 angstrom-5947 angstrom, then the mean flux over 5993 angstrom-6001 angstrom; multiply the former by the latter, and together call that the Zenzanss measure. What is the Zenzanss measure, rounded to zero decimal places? 36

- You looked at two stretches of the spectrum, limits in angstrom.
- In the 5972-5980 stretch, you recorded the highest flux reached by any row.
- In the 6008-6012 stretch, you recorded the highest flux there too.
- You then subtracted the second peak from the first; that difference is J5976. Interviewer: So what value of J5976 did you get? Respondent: 0.66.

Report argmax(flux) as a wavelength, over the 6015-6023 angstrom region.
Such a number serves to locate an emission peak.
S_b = 6022.39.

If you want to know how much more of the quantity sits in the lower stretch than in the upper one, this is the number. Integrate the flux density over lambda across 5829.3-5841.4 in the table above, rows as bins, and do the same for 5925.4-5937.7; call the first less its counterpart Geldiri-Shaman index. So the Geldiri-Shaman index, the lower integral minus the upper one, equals 2.3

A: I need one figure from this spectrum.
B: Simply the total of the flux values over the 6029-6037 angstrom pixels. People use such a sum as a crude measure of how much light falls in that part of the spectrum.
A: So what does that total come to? 36.2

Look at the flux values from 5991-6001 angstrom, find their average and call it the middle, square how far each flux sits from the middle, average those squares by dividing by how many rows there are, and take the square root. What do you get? 0.3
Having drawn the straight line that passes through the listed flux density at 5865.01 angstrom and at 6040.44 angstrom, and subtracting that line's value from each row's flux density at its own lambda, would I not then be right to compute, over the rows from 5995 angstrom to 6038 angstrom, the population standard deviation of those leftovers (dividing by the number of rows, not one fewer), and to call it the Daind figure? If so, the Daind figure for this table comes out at 0.45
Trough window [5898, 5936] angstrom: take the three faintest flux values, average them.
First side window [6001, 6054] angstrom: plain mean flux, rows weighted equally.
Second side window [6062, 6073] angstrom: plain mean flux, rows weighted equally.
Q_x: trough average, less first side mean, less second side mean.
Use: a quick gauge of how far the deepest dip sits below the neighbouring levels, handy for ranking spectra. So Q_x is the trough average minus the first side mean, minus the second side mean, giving -7.1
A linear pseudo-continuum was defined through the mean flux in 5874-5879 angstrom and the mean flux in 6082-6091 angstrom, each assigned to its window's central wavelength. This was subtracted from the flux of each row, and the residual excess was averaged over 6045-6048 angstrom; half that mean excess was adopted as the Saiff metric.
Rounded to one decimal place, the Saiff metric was -0.1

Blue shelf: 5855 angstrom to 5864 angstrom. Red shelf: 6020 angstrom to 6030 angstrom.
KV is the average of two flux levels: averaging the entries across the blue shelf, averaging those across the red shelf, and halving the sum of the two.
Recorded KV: 6.00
